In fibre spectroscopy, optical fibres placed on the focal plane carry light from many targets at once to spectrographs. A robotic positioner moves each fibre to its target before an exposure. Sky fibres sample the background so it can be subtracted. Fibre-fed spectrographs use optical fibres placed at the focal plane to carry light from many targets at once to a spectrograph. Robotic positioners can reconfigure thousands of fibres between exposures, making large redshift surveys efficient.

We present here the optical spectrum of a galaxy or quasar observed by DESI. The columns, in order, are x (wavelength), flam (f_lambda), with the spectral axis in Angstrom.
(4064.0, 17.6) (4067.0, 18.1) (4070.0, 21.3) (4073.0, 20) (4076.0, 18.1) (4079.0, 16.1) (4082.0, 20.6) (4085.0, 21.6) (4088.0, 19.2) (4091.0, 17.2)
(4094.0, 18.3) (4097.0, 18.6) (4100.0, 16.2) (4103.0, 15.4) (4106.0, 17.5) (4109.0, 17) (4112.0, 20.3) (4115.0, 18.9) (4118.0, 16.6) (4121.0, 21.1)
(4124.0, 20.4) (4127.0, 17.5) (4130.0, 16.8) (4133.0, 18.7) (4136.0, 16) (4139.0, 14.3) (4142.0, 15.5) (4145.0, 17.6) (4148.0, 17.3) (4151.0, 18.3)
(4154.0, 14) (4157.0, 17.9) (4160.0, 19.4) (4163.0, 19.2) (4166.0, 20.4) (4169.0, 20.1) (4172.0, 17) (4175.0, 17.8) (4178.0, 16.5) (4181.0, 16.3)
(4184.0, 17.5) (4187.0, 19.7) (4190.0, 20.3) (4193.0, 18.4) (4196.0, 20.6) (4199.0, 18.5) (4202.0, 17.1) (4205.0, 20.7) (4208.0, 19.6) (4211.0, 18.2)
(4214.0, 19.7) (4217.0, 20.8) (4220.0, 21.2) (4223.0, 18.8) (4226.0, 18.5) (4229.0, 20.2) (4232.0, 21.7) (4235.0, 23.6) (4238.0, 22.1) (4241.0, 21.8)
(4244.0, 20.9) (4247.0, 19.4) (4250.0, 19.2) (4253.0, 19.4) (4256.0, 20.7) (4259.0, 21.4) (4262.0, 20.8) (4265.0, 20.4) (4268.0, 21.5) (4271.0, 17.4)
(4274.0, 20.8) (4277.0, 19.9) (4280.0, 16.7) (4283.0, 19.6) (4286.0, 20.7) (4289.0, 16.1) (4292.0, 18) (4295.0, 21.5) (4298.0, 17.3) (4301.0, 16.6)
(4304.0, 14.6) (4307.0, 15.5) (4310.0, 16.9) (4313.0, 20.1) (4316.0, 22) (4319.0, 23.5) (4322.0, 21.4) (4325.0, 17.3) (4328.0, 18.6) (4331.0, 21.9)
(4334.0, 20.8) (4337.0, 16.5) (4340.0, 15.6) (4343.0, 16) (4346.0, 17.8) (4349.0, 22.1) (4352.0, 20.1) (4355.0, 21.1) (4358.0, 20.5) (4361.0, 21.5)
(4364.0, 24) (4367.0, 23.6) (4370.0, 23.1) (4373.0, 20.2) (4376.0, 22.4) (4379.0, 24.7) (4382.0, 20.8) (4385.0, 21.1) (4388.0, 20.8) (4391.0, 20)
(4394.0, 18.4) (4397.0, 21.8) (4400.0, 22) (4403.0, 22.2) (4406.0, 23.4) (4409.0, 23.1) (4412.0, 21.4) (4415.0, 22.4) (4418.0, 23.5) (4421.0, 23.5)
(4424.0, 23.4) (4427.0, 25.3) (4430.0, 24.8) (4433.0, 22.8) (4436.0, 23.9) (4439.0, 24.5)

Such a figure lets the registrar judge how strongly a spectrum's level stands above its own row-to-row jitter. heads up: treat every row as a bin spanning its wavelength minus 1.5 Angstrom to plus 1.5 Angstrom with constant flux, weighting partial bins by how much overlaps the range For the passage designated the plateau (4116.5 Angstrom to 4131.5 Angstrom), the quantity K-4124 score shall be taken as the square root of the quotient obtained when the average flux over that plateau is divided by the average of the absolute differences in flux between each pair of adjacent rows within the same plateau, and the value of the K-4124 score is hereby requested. 2.90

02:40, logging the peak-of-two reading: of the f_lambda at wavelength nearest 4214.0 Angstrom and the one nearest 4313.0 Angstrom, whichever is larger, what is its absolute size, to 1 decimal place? 20.1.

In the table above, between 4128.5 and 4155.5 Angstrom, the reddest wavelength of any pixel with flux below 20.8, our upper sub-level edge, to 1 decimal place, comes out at 4154.0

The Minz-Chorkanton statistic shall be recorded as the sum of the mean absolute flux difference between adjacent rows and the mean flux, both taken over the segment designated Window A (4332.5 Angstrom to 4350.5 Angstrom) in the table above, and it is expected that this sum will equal 20.5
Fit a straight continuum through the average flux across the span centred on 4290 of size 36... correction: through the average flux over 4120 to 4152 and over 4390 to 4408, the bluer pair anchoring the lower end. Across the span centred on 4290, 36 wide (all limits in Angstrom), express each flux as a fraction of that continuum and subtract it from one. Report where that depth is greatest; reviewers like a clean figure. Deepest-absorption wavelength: 4304.0 Angstrom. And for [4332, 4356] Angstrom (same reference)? 4340.0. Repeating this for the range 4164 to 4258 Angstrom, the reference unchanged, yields 4181.0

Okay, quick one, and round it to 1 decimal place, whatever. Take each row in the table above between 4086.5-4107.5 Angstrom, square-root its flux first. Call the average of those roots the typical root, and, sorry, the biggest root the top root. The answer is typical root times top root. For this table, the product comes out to 18.3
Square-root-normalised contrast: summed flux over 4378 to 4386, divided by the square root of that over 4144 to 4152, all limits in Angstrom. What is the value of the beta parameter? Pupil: 9.13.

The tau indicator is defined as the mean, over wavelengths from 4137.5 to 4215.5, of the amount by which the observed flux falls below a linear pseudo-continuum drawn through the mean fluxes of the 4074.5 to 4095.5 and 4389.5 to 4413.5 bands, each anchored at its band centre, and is 1.39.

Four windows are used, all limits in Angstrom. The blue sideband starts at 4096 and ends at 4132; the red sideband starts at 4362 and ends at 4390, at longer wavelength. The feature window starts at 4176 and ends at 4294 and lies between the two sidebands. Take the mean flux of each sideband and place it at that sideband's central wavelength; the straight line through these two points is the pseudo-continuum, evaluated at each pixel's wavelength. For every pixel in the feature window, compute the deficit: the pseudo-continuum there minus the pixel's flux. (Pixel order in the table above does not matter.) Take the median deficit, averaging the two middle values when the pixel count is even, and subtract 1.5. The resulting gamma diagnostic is -1.4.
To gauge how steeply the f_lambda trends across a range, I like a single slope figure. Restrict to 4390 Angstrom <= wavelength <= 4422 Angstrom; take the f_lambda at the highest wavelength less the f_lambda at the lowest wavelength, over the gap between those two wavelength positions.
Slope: 0.12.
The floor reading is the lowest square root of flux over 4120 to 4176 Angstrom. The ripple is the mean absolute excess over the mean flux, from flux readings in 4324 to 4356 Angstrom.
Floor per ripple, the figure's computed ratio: 1.8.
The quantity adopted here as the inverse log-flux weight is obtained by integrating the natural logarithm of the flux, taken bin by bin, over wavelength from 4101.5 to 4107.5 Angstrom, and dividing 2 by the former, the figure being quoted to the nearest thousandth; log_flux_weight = 0.119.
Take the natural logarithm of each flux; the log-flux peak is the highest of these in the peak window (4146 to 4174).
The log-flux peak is 3.02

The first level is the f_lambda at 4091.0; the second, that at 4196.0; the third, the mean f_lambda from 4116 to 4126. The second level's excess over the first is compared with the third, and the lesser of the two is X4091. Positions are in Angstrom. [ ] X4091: 3.4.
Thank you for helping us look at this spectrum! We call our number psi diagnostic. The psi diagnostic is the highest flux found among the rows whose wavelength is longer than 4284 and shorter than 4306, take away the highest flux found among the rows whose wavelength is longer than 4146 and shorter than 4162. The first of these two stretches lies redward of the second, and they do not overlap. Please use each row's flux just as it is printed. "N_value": 2.1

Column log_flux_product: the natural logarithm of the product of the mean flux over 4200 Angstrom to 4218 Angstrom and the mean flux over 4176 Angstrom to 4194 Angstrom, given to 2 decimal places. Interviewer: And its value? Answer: 5.86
